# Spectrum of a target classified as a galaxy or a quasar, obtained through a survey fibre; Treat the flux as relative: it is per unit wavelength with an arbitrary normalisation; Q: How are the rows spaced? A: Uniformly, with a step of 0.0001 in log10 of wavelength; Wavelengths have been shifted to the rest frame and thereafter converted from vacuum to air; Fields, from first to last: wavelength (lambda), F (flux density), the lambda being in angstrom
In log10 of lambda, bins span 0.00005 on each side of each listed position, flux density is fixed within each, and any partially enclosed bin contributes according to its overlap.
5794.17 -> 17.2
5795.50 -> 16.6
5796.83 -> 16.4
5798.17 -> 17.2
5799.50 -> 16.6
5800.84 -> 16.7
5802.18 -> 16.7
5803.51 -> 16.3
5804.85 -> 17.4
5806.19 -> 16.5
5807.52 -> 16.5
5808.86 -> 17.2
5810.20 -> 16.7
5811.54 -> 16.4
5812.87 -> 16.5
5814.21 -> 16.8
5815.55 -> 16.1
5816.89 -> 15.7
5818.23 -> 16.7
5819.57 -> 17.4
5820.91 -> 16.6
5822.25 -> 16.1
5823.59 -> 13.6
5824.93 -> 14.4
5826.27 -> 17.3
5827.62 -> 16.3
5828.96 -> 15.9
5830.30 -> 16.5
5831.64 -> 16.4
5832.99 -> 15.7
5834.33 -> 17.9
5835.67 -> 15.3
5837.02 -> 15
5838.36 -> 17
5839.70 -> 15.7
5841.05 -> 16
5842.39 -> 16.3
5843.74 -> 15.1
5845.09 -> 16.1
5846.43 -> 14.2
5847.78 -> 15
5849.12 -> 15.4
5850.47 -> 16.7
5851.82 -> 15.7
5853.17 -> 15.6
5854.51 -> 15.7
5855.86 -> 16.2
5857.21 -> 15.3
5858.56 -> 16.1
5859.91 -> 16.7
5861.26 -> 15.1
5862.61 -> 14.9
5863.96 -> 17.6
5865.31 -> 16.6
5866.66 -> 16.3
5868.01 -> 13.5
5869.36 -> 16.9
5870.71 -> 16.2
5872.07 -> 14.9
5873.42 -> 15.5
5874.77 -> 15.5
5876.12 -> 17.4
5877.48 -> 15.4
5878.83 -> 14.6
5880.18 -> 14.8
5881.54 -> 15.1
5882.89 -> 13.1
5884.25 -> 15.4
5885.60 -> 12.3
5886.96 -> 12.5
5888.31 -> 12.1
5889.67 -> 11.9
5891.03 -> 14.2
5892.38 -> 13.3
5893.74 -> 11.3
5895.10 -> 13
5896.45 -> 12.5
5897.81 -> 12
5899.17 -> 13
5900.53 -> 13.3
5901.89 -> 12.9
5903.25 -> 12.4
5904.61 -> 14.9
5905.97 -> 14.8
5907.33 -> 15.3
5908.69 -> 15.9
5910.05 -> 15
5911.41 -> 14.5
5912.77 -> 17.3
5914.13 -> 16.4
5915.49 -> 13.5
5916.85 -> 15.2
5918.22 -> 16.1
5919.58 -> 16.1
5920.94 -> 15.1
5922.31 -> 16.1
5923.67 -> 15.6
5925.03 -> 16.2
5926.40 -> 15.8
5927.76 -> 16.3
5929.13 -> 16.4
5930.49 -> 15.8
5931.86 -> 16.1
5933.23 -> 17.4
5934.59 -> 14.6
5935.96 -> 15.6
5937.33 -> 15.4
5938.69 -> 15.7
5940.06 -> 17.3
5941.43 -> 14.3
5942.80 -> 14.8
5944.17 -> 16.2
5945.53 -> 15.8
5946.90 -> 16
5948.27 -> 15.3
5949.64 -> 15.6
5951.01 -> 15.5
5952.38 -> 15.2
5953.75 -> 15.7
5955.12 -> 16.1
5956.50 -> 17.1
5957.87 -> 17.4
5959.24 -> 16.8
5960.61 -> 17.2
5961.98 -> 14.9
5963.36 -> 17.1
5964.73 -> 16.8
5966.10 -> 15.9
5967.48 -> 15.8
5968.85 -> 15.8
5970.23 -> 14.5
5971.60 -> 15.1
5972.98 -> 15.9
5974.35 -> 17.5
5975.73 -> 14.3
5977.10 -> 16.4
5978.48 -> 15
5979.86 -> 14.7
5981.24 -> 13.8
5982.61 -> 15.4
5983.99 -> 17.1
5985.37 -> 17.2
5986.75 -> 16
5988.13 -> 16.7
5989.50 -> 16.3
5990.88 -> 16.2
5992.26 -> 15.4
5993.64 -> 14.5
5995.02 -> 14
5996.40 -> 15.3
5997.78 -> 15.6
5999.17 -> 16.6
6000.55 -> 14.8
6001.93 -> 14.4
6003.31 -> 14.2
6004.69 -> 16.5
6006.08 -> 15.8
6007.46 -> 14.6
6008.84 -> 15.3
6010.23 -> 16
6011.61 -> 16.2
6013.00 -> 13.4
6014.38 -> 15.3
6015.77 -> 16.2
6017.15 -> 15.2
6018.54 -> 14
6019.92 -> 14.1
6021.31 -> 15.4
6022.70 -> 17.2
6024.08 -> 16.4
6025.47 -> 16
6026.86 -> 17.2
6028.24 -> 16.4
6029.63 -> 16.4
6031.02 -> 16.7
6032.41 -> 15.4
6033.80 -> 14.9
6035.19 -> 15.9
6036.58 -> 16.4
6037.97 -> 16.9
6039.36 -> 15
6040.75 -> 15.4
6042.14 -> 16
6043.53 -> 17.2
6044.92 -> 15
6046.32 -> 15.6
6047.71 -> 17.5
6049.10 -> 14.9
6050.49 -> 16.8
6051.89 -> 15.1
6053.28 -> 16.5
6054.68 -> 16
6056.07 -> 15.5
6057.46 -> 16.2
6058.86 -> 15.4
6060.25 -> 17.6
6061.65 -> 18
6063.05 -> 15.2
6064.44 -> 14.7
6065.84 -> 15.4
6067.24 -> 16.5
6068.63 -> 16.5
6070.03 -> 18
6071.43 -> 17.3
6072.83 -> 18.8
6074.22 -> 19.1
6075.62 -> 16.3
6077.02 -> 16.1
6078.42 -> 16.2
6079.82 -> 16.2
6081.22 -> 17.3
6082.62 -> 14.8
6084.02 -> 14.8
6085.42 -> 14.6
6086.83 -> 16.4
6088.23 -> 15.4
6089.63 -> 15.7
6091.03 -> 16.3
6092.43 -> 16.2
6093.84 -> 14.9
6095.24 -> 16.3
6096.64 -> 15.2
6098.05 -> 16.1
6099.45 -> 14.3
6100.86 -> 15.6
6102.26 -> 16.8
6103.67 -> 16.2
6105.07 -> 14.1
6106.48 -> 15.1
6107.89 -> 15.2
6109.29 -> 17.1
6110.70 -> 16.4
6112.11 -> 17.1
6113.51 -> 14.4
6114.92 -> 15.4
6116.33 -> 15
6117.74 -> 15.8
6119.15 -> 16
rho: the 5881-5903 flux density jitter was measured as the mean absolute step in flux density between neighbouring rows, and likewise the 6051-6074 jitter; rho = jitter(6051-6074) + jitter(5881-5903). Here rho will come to 2.2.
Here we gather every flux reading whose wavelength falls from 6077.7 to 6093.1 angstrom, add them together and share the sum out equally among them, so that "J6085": 15.8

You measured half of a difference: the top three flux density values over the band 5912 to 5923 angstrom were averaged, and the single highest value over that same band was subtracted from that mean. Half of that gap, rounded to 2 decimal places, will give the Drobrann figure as -0.35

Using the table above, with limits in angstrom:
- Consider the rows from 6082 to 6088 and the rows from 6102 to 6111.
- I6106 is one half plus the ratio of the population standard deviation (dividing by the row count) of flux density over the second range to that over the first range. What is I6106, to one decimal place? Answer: 1.9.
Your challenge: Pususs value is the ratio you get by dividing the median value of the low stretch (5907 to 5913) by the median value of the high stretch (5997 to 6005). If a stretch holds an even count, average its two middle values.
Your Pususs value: 1.01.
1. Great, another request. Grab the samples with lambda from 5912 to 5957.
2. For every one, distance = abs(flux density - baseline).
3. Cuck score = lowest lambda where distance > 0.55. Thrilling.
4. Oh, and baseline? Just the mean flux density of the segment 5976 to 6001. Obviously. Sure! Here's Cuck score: 5912.77 angstrom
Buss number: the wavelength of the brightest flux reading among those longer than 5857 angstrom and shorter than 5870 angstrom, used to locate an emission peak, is 5863.96 angstrom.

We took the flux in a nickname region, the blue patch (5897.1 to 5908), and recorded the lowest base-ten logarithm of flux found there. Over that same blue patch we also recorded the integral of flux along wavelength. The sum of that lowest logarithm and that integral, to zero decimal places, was 149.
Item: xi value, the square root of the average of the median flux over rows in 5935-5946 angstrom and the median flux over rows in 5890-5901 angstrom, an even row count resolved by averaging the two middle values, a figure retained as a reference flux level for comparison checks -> 3.78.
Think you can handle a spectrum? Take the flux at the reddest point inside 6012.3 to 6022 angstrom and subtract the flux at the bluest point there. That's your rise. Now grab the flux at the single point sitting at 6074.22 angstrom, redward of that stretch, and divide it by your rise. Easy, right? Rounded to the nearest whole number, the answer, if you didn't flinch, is 10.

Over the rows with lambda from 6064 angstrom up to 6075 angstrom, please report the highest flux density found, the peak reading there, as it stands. 19.1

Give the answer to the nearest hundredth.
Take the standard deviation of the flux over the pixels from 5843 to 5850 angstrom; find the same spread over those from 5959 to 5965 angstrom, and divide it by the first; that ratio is 1.37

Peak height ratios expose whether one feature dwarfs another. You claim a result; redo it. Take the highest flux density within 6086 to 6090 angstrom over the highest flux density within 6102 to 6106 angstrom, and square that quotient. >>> 0.95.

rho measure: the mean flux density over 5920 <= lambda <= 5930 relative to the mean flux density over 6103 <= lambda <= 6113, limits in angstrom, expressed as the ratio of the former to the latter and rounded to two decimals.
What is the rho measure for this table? 1.00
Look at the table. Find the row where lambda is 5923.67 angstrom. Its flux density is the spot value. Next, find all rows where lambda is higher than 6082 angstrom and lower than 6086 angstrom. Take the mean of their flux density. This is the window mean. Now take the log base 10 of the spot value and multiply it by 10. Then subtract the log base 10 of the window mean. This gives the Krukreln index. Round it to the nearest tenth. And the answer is 10.8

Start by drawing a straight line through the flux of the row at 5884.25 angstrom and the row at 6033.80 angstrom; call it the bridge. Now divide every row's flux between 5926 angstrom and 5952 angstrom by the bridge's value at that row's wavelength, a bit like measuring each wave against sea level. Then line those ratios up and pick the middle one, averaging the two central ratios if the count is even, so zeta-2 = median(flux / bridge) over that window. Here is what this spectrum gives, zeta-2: 1.04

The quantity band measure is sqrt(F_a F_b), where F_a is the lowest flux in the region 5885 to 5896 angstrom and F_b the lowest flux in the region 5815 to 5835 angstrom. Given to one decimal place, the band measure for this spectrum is 12.4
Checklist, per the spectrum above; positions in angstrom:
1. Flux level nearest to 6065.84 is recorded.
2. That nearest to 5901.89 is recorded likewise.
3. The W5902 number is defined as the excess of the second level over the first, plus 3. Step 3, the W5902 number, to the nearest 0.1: 0.5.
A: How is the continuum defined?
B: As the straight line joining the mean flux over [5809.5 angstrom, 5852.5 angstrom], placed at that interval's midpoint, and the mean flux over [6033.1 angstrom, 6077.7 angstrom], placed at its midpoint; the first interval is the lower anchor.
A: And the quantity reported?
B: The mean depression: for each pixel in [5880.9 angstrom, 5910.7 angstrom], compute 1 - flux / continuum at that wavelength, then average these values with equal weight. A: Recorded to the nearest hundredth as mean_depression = 0.16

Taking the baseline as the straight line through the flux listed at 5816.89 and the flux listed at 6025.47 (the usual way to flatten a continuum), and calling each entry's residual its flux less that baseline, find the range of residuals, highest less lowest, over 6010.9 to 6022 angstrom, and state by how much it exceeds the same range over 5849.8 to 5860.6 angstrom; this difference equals 1.4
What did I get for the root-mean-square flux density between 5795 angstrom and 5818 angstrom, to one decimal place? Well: 16.6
